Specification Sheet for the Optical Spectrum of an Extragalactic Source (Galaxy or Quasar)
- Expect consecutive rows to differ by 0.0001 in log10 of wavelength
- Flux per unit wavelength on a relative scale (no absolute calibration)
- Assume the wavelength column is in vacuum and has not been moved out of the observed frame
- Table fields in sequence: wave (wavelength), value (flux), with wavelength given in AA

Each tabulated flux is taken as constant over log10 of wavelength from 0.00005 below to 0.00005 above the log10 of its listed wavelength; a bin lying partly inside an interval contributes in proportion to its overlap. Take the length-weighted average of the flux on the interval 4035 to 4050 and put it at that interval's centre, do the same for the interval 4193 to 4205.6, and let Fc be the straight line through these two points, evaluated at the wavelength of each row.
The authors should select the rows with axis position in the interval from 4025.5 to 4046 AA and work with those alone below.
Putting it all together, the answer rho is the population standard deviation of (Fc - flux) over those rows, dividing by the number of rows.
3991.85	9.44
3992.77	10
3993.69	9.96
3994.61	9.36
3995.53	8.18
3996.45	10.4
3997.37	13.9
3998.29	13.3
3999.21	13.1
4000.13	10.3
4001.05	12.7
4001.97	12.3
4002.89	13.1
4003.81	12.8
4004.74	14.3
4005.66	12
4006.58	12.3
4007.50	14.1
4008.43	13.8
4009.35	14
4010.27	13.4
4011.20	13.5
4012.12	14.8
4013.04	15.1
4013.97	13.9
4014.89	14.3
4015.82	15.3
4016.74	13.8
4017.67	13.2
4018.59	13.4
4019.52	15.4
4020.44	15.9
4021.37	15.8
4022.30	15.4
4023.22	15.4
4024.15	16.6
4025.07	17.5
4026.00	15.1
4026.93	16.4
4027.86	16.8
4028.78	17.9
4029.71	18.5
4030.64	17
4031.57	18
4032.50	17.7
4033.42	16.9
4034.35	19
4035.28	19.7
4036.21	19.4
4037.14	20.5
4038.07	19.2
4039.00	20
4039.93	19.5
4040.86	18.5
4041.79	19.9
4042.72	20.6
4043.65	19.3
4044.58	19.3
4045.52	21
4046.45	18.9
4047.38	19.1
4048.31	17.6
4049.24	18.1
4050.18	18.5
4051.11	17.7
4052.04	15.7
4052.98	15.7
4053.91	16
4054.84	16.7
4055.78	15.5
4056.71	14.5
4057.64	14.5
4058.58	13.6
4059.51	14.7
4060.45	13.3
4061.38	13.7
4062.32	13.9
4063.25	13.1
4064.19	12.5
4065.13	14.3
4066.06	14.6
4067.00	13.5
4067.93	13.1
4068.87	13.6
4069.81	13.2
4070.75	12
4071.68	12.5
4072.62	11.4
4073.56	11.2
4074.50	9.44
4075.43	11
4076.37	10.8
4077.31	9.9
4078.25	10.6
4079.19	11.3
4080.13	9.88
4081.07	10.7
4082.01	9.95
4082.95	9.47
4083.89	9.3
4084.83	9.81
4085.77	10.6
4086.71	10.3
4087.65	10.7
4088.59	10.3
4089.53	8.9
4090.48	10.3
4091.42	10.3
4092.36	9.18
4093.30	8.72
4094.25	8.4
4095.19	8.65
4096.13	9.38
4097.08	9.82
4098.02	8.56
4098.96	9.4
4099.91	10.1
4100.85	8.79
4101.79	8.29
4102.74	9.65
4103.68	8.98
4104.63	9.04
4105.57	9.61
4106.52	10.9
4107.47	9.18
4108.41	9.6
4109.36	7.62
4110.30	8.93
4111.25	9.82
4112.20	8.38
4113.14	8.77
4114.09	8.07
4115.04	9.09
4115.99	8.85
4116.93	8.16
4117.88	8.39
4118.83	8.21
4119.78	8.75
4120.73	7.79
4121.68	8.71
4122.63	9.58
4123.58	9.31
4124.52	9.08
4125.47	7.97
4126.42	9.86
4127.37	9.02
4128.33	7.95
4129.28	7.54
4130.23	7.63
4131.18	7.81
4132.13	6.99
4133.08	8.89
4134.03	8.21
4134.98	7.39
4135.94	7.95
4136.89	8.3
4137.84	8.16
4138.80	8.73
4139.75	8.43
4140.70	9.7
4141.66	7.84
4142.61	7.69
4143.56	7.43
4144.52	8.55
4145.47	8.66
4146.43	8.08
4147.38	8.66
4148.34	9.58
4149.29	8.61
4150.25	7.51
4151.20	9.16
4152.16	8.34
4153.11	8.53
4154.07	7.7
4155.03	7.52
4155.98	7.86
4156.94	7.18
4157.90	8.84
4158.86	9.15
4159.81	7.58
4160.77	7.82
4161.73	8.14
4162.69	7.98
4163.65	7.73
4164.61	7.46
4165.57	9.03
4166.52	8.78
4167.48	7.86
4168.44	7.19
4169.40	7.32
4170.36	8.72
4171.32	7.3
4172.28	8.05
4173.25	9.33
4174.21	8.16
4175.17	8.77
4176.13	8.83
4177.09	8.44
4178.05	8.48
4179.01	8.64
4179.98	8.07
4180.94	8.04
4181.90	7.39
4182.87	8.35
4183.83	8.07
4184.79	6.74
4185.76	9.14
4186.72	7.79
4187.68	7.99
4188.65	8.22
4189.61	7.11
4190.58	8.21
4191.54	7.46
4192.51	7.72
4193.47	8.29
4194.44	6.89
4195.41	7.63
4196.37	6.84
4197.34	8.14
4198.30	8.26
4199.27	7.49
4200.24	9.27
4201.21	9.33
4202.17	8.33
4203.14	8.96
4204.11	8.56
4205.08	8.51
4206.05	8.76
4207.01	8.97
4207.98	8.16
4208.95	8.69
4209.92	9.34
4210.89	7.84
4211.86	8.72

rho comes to 1.85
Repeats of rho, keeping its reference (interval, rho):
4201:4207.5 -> 0.32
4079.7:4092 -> 0.61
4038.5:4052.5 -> 1.10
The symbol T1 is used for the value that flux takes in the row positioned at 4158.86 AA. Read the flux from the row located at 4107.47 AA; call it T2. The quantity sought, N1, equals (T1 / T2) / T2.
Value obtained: 0.109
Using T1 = 9.15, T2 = 9.18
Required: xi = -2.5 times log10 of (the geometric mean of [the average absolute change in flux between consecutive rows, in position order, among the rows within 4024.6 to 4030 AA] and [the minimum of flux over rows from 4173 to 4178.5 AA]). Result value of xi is -1.2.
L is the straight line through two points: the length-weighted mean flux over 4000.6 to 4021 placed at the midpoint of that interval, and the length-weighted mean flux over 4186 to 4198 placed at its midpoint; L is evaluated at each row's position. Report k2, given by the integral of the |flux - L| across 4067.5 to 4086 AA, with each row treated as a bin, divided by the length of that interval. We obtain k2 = 1.14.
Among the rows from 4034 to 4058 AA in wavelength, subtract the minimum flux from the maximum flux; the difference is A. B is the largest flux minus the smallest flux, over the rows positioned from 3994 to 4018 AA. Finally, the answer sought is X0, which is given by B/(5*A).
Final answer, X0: 0.22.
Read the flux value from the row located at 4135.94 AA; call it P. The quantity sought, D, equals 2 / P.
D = 0.25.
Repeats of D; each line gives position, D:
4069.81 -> 0.15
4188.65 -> 0.24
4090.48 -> 0.19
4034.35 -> 0.11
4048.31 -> 0.11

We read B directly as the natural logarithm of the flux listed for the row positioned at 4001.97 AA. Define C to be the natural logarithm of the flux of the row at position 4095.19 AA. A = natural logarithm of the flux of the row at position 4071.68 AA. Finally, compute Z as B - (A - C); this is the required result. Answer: 2.1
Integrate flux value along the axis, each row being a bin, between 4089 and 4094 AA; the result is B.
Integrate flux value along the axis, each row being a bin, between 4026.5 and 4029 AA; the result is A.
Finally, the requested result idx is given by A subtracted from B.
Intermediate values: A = 42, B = 47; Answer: 5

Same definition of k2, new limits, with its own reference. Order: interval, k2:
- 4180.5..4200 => 0.47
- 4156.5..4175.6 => 0.74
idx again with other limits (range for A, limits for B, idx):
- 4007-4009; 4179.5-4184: 8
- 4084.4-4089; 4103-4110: 17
